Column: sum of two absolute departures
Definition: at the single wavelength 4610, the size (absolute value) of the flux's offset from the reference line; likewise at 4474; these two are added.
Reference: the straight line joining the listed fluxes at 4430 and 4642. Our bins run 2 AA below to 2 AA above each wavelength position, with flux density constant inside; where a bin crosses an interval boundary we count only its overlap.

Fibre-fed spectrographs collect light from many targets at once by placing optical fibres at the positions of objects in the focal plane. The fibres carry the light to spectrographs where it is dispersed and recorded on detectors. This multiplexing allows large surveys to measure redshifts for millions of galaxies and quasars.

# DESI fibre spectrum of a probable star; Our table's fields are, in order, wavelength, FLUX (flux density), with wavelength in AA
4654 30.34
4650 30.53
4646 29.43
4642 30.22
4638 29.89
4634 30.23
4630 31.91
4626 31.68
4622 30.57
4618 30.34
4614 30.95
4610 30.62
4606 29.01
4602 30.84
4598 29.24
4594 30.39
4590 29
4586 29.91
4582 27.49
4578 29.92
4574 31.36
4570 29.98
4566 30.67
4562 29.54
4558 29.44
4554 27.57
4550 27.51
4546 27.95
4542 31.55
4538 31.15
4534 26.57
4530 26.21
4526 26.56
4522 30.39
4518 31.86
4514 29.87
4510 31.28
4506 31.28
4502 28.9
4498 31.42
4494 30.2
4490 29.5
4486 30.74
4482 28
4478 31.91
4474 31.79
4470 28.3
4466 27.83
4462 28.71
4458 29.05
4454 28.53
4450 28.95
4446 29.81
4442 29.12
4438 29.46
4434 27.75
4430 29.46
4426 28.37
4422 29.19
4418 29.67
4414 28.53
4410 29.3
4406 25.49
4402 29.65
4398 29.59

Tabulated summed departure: 2.7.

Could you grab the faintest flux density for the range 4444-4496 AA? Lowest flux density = 27.83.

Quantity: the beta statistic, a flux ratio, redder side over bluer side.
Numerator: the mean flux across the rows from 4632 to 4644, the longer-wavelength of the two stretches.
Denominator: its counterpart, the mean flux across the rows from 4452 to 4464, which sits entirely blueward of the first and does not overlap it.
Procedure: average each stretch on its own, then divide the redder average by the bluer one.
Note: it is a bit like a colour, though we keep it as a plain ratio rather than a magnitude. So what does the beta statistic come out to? 1.05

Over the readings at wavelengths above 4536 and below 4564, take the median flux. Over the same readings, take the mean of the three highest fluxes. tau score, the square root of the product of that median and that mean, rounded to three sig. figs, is 30.1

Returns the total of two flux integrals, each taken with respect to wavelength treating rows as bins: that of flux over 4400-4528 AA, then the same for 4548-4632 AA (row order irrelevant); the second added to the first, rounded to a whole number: 6275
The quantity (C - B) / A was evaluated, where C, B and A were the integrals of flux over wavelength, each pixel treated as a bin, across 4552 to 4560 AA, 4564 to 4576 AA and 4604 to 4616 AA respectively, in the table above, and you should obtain -0.39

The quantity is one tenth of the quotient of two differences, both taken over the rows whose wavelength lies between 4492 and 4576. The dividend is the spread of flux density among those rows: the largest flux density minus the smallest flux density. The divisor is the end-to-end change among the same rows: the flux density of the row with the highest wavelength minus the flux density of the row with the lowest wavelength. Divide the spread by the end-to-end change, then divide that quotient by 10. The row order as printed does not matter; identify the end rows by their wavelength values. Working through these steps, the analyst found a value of 0.49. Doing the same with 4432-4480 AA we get 0.10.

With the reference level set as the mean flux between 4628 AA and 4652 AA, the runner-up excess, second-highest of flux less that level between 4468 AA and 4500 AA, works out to 1.42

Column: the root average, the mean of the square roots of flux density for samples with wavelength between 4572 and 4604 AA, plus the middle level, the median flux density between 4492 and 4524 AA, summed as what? 36.3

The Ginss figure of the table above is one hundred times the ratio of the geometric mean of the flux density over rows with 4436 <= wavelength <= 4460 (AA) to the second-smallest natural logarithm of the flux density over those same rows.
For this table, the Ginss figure 866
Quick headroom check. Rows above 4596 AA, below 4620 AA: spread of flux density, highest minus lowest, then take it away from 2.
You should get 0.1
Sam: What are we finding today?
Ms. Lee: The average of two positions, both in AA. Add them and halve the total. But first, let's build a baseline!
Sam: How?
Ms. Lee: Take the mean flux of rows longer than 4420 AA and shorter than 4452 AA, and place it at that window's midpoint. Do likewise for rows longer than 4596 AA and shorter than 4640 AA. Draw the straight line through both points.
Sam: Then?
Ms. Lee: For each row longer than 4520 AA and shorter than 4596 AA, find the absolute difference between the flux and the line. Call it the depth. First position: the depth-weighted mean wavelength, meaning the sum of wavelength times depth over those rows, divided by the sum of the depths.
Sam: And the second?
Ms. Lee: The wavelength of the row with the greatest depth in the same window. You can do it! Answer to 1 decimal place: 4539.4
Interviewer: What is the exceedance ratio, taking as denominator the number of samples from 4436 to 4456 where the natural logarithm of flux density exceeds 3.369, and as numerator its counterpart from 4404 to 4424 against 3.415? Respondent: 0.0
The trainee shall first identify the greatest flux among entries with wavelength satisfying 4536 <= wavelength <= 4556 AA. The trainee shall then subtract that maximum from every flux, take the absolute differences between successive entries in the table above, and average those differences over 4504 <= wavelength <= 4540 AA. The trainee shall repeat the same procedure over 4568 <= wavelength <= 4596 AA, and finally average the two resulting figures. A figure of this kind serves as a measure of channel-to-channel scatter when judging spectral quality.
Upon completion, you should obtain 1.7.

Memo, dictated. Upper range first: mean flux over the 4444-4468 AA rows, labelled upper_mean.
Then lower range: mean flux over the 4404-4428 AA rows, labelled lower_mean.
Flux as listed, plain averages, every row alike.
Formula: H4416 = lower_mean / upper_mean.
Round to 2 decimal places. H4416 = 0.99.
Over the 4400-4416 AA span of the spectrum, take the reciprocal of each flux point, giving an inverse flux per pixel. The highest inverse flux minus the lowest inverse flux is 0.0055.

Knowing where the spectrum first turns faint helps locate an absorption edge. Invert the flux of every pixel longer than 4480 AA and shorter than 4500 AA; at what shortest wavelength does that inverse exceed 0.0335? 4482 AA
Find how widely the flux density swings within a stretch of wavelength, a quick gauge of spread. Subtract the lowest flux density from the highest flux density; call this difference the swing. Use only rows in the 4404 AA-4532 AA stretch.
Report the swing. 6.4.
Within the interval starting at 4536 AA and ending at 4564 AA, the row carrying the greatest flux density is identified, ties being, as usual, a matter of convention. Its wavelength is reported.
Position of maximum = 4542 AA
